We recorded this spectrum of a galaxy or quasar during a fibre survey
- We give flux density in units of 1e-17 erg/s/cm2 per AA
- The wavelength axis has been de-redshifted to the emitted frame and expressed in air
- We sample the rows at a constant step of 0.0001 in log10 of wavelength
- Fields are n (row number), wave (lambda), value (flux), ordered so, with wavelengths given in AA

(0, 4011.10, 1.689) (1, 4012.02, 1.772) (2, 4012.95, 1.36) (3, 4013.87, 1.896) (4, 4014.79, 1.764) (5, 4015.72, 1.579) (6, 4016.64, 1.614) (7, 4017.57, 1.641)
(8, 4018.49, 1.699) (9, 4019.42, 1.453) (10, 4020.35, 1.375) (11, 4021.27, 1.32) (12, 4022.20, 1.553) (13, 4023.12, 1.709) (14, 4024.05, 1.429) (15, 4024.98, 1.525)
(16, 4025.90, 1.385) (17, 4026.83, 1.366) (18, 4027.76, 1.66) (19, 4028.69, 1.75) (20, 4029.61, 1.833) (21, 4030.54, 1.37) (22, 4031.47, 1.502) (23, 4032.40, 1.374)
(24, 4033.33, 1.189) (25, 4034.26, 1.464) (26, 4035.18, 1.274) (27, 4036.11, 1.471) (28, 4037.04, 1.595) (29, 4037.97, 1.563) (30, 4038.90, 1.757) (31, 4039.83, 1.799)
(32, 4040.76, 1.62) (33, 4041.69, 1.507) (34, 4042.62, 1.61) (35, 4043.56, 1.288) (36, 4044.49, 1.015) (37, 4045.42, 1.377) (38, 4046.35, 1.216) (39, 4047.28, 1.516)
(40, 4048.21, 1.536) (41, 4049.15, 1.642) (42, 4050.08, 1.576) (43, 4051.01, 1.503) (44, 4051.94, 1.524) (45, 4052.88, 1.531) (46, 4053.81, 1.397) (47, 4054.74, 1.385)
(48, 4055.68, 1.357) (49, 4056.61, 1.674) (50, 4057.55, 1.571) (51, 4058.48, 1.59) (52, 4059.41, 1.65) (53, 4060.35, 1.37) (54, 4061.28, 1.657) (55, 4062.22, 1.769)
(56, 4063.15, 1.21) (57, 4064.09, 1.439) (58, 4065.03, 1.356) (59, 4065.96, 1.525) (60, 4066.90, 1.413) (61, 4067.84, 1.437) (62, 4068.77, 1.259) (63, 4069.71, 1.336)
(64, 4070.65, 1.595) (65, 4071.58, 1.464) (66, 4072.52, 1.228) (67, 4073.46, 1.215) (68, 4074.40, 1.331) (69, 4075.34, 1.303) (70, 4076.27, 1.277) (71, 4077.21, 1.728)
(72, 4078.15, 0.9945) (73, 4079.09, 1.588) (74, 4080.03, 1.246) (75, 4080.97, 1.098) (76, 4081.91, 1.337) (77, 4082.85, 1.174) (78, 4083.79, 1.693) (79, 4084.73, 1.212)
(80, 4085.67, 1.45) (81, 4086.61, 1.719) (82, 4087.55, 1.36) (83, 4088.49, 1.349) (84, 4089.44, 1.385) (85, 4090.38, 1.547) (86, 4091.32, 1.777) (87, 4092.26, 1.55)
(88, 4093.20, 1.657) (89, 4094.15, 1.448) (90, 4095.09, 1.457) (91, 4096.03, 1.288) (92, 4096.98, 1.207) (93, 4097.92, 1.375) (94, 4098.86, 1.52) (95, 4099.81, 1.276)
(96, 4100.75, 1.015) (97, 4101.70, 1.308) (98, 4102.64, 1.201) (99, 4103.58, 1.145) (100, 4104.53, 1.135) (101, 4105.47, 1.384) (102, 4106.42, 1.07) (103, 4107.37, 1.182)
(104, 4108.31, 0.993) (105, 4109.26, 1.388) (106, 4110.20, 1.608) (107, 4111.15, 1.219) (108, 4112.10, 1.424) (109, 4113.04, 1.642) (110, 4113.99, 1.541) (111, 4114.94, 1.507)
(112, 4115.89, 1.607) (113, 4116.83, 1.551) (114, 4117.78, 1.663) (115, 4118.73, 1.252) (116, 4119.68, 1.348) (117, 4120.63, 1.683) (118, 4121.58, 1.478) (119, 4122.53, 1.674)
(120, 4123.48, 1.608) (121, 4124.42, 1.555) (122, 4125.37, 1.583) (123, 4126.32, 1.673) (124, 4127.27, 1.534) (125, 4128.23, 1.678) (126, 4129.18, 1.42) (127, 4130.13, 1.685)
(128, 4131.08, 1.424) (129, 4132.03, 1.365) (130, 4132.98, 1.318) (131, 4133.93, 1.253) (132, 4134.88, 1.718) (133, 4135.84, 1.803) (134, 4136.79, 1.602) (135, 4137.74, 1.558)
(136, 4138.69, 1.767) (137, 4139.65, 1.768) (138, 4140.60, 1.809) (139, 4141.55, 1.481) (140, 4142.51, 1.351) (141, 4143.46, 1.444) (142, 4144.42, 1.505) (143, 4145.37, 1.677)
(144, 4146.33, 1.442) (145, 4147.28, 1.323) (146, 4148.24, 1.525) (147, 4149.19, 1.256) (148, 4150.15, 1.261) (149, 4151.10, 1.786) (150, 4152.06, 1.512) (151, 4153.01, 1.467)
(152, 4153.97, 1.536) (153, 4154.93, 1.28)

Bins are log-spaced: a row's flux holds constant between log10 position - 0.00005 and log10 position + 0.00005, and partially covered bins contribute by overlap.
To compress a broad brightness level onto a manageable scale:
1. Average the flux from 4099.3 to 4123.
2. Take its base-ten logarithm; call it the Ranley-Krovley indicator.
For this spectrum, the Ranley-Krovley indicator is 0.1373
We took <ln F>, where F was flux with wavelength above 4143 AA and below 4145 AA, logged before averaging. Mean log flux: 0.39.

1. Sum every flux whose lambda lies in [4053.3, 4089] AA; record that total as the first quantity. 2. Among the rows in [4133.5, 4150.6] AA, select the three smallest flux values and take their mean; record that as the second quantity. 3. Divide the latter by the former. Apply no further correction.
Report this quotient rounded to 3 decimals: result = 0.023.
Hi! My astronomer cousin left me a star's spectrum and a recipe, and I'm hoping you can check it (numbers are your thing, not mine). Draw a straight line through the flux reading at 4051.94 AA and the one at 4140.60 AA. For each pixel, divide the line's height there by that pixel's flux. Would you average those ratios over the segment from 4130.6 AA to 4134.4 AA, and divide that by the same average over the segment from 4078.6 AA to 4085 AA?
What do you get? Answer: 1.08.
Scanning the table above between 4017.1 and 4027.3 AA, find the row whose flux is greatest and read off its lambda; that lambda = 4023.12 AA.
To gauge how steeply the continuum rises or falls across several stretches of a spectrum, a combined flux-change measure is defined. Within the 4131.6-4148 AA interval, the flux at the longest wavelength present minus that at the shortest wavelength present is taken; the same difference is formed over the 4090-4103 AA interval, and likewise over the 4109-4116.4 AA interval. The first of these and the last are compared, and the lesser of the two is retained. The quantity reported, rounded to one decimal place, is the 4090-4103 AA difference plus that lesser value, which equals -0.4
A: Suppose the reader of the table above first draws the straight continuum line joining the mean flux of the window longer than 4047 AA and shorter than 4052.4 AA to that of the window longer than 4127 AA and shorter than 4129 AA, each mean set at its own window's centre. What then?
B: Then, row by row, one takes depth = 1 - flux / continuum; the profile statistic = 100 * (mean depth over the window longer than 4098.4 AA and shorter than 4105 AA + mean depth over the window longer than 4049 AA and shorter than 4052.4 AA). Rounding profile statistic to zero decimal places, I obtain 22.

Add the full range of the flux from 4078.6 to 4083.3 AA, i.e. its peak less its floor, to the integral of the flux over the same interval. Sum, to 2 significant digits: 6.5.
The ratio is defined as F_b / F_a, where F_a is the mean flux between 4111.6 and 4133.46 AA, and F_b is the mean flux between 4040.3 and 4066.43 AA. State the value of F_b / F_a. 0.97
